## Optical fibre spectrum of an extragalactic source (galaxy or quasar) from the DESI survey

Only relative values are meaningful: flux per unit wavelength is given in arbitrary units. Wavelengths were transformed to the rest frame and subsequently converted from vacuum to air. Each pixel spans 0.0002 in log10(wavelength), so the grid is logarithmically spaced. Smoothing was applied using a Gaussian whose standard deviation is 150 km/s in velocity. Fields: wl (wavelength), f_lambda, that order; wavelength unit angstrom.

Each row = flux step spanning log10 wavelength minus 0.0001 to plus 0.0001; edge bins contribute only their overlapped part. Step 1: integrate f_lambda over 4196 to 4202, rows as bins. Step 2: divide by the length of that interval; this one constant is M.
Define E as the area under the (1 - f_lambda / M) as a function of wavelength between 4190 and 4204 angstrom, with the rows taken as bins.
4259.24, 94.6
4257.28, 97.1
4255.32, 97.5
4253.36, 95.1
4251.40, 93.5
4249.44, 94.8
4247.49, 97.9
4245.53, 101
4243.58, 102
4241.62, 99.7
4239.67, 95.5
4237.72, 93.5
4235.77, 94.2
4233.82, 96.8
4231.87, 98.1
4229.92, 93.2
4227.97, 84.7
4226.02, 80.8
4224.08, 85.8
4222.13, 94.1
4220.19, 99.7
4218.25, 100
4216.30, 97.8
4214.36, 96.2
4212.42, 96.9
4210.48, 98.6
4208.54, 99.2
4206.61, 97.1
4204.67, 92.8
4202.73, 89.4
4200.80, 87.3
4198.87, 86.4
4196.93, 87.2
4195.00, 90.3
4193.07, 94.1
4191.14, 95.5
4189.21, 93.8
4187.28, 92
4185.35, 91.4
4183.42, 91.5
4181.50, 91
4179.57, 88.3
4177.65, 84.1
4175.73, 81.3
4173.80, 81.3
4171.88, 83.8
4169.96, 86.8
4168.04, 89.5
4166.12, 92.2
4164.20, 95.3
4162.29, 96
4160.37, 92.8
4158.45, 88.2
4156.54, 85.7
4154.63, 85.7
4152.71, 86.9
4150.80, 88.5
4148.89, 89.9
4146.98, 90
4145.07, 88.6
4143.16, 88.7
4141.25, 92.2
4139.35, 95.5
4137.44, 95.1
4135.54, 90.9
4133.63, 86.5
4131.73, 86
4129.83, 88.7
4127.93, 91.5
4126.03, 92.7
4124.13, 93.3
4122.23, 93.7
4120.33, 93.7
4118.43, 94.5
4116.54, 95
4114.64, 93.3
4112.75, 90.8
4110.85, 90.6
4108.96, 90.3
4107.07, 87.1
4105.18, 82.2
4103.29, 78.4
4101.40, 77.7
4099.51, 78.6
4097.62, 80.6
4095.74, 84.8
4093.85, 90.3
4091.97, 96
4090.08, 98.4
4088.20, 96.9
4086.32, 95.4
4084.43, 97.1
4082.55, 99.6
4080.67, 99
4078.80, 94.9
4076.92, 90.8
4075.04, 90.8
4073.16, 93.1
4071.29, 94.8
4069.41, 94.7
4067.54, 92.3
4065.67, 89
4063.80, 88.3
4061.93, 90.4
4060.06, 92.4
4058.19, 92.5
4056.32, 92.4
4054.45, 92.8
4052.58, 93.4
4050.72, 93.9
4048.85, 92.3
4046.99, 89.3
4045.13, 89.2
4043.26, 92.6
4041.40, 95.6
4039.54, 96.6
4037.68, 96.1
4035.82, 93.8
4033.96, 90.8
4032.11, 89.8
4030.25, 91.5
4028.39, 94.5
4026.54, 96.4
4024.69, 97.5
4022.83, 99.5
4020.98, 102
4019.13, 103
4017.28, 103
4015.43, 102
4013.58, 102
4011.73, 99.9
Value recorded -0.5 angstrom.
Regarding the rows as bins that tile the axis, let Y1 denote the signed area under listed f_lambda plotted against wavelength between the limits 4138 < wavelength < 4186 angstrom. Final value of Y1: 4274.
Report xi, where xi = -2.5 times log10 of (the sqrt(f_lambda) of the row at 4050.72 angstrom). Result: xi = -2.47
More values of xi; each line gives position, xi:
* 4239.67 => -2.48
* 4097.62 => -2.38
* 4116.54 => -2.47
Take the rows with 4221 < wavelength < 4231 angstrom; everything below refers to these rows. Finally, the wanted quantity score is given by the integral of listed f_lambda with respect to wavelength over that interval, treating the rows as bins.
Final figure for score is 880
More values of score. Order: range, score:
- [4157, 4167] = 926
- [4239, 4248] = 894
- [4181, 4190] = 828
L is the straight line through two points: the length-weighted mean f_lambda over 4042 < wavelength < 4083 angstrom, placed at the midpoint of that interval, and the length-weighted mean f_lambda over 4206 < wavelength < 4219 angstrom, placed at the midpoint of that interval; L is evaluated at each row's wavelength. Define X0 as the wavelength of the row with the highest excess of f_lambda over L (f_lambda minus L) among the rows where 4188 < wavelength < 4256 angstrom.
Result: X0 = 4243.58 angstrom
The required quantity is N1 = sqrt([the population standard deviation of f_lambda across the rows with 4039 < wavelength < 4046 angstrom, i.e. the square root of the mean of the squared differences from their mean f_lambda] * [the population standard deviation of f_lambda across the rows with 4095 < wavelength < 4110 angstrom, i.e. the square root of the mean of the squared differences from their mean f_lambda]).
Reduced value 3.51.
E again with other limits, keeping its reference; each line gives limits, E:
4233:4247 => -1.7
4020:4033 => -1.3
